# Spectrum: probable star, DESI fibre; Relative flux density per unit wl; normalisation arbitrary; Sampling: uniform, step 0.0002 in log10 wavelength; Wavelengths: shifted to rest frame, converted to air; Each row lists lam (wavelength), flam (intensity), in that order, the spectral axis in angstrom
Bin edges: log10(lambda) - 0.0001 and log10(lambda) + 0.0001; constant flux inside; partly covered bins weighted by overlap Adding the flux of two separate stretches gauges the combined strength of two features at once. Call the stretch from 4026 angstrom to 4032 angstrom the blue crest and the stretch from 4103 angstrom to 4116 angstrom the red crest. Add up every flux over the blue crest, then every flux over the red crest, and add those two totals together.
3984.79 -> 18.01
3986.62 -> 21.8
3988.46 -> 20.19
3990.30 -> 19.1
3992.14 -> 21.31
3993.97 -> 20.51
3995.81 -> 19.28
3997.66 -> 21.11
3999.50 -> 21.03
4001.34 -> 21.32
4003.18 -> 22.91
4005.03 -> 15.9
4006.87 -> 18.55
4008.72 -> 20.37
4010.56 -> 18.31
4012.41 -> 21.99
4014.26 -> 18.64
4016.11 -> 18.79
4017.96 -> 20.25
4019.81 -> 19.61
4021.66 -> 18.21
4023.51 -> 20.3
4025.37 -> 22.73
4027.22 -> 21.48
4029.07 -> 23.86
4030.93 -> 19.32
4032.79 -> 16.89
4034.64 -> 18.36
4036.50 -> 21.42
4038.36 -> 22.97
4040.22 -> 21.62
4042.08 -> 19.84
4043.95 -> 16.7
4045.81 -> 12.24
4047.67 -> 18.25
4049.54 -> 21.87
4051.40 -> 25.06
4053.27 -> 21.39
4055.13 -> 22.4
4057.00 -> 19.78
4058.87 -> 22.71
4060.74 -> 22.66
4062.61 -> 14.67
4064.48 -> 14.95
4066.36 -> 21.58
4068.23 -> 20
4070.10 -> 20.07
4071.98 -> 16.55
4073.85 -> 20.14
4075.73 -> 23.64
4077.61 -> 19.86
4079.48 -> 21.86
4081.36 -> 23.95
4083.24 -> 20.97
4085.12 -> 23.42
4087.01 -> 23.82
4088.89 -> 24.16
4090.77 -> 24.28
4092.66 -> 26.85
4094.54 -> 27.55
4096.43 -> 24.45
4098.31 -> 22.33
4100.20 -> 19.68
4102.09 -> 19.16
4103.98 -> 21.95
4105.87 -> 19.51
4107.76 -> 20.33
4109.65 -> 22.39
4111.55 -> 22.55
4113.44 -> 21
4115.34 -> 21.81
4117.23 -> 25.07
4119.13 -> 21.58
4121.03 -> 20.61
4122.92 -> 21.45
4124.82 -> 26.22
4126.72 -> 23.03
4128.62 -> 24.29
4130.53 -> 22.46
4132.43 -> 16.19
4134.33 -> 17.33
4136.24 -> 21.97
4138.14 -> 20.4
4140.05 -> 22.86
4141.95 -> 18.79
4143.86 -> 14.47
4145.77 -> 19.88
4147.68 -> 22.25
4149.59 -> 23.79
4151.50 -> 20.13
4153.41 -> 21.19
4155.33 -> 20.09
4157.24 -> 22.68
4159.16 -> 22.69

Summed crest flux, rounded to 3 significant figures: 214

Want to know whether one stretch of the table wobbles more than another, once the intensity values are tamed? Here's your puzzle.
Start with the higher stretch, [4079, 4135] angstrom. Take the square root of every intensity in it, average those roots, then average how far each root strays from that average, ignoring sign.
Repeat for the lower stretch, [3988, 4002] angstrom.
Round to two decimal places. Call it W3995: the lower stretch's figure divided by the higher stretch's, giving 0.38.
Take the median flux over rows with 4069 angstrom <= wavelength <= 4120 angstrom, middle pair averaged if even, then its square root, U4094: 4.7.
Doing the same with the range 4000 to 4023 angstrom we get 4.4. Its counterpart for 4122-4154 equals 4.6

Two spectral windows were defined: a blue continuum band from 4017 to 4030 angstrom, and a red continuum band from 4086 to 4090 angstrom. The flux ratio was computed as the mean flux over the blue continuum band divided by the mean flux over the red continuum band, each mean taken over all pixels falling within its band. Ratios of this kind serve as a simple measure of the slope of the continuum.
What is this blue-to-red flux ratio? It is 0.87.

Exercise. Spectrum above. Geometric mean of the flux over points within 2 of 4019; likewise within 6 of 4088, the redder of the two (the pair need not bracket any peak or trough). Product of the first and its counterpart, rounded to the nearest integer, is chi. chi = 475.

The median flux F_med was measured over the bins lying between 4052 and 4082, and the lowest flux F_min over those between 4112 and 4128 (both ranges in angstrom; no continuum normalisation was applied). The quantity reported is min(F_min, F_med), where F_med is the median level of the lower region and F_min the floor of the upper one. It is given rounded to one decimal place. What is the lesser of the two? 20.6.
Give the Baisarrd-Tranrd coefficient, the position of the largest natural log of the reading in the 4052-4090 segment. 4088.89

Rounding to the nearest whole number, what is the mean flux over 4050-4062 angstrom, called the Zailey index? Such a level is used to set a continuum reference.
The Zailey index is 22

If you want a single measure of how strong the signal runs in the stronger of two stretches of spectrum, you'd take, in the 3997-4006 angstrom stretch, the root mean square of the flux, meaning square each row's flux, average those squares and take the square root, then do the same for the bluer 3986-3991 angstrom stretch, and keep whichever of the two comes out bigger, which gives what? 20.6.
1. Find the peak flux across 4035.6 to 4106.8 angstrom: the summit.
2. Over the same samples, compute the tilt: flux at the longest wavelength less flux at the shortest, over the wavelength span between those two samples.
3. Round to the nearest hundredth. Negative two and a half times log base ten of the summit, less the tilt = -3.57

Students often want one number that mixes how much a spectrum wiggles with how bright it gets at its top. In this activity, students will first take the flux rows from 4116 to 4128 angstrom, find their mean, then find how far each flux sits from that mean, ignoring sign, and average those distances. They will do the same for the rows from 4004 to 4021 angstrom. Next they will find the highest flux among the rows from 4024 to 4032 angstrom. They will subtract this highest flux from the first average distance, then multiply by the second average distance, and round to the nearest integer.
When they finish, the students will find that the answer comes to -27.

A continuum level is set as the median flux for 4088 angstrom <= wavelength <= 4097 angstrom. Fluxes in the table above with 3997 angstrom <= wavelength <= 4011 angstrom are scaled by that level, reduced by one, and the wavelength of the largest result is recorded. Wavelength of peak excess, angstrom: 4003.18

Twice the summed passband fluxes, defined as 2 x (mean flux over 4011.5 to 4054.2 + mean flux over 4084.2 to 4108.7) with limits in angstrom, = 86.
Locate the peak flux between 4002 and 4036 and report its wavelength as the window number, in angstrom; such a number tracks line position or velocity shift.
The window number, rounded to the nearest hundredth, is 4029.07 angstrom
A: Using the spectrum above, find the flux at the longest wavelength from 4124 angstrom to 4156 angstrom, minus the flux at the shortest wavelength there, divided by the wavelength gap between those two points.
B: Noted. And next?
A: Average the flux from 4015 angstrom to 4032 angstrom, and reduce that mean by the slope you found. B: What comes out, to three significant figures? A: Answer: 20.7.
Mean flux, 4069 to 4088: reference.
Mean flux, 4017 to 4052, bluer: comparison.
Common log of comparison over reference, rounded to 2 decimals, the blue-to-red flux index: -0.03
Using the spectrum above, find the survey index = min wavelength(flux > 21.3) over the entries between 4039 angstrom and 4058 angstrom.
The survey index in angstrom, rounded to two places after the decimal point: 4040.22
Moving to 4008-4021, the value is 4012.41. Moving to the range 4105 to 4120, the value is 4109.65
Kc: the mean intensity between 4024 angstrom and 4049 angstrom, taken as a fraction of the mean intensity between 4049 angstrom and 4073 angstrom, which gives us 0.97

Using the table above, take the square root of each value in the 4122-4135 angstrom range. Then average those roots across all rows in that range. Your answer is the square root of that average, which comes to 2.15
